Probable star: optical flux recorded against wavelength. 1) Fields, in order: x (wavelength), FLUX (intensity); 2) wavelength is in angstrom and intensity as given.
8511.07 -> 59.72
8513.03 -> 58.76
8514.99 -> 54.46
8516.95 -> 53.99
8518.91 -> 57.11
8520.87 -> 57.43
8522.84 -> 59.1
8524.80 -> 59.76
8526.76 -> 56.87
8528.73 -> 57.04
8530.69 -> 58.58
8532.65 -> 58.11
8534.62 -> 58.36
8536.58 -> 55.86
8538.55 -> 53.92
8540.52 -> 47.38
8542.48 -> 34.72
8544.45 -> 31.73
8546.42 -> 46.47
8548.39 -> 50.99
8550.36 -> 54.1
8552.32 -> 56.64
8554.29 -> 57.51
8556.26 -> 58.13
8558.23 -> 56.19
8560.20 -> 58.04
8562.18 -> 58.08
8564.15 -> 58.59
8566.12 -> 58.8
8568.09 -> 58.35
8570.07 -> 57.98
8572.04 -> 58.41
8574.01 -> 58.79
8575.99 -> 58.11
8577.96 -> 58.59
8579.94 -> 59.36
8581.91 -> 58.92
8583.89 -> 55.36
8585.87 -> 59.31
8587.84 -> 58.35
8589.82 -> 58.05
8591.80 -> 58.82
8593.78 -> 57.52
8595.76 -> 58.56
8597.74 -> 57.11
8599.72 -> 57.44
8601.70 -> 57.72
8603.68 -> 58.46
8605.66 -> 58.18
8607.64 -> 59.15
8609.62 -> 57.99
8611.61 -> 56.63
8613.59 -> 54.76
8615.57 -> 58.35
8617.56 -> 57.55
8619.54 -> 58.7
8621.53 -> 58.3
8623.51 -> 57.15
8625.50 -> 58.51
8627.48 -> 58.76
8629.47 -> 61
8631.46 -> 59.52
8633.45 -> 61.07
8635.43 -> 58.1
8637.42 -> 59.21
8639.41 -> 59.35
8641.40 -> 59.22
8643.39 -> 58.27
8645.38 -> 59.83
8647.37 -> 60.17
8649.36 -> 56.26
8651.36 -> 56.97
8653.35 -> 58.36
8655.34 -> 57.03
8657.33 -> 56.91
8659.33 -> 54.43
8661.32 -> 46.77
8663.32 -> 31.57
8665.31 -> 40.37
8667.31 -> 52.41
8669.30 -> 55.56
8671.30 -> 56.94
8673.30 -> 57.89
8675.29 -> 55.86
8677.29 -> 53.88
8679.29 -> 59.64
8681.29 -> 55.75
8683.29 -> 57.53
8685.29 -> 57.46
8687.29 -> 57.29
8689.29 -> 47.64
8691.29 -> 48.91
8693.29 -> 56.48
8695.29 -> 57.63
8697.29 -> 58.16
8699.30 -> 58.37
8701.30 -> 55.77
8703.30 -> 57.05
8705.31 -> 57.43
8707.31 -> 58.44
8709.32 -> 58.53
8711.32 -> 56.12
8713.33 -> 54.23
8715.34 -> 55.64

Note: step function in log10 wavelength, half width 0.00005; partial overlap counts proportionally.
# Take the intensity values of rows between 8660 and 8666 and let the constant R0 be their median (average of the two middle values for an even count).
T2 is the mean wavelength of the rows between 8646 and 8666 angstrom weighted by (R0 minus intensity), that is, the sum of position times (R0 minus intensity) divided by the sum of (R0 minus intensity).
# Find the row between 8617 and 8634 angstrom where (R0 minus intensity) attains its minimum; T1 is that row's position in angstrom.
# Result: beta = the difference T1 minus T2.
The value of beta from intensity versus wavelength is -19.3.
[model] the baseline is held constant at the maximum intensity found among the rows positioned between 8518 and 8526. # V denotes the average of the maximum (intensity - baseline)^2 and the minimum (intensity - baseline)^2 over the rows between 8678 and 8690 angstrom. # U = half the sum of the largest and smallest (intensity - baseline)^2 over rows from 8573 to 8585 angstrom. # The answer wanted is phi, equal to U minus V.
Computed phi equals -64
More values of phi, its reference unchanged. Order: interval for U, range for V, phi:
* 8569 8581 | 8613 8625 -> -11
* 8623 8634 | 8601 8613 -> -2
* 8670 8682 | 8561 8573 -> 15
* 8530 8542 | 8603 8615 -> 65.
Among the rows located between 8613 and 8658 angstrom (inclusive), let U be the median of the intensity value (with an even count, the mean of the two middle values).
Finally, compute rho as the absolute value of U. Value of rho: 58.4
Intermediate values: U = 58.4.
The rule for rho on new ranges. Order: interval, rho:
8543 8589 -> 58.1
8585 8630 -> 58.3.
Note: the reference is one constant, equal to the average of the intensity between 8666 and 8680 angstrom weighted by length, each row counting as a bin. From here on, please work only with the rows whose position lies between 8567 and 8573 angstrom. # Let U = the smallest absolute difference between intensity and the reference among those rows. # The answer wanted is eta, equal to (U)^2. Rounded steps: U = 2.4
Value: 6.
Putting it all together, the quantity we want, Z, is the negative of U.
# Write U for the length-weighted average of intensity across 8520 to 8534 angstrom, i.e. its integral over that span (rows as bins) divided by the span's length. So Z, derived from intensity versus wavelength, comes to -58.1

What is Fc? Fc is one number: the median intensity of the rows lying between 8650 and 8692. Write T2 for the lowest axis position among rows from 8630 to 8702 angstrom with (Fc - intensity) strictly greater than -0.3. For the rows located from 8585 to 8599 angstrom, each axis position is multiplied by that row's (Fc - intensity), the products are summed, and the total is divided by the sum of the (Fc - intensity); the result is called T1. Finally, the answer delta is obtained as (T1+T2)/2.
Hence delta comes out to 8625.2 angstrom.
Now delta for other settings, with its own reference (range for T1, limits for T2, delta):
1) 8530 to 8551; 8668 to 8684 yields 8607.3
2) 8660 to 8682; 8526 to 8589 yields 8599.6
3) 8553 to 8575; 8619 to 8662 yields 8612.3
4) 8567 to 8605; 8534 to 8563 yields 8560.8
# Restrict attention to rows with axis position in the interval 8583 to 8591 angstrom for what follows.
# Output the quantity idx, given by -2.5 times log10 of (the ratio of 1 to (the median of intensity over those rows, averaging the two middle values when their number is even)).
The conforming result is 4.412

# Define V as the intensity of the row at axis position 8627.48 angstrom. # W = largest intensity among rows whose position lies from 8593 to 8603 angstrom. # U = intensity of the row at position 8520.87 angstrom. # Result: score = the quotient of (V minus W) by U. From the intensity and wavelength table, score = 0.003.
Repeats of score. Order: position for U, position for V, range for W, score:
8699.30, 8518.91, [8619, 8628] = -0.028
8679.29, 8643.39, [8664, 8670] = 0.045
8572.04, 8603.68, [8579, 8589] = -0.015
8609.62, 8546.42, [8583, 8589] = -0.221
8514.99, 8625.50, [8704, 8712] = 0.000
